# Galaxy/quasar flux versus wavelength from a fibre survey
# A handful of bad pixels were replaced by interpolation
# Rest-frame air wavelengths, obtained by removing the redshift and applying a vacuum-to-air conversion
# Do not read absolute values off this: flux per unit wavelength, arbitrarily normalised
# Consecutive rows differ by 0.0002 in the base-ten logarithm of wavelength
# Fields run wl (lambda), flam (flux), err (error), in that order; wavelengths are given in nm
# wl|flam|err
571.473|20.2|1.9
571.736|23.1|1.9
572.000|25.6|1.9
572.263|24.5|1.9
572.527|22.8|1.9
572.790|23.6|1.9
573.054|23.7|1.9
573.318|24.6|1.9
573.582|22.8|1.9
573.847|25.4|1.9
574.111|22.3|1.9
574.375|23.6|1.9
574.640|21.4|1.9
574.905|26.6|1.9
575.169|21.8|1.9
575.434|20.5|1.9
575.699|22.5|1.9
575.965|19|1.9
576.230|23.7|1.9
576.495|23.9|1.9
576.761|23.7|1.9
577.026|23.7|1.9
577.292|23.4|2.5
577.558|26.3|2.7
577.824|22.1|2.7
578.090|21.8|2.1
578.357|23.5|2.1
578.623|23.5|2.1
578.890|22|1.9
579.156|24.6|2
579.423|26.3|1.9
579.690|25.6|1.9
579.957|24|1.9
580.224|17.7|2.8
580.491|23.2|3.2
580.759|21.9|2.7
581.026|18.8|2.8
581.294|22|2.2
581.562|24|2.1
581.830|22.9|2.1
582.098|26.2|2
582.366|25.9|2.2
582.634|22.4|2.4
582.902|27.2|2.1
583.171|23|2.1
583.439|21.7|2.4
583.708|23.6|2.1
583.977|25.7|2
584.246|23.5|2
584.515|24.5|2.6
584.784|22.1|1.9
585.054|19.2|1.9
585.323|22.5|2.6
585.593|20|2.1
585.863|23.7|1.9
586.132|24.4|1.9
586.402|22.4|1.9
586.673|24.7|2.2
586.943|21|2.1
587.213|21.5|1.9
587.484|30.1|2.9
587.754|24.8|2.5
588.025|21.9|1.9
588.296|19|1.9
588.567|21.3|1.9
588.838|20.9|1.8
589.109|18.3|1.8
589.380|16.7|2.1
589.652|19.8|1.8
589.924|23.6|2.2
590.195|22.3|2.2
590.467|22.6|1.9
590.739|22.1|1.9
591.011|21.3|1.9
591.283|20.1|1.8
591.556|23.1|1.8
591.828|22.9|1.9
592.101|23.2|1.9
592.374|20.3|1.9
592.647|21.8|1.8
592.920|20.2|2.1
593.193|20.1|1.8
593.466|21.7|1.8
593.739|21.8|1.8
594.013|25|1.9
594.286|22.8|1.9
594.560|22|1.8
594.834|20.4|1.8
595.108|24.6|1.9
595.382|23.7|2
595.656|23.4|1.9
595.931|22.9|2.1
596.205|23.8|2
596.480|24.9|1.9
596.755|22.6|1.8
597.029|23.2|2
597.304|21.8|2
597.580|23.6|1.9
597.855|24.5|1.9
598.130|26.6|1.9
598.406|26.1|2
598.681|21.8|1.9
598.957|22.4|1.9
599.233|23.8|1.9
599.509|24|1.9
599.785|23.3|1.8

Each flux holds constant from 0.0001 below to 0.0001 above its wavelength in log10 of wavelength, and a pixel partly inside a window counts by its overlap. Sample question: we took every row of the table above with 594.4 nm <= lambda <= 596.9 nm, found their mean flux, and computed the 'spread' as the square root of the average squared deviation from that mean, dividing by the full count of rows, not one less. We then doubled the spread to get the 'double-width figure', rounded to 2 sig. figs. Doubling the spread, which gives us 2.6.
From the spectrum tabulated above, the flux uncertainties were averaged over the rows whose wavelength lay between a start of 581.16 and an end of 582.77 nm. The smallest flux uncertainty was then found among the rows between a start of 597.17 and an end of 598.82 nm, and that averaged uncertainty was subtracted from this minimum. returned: -0.267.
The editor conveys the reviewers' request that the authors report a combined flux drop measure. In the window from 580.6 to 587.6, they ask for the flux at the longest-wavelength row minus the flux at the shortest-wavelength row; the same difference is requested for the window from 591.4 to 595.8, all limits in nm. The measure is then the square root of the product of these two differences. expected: 1.57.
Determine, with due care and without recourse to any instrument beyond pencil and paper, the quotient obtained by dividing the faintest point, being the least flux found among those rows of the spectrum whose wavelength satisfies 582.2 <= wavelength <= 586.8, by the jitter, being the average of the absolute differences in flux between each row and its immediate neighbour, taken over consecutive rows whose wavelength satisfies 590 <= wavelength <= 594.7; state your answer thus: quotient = 15.1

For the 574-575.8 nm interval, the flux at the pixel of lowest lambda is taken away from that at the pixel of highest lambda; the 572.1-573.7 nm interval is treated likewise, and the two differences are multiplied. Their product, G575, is -0.3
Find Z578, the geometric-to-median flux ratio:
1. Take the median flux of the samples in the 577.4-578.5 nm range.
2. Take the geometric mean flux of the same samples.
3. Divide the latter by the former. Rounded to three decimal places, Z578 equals 1.025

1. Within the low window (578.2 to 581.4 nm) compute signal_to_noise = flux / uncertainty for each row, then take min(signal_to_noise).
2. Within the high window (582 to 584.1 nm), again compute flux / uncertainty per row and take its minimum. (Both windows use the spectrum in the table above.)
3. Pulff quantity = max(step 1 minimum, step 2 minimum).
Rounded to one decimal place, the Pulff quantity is 9.0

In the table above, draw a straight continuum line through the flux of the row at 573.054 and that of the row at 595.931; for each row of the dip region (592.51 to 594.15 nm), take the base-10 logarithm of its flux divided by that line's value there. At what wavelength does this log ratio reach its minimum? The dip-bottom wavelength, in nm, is 593.193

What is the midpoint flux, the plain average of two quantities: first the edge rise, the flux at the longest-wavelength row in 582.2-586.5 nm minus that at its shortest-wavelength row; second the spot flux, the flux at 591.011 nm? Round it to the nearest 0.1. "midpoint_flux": 8.9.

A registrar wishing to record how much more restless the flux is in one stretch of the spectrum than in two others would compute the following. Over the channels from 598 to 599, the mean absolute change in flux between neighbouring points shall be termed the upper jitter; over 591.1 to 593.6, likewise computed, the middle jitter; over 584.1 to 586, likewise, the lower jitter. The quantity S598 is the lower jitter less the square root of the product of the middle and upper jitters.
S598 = 1.05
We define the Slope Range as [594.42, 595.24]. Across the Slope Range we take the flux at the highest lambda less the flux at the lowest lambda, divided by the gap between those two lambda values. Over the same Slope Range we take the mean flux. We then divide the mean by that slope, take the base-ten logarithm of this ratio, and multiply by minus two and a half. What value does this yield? -1.7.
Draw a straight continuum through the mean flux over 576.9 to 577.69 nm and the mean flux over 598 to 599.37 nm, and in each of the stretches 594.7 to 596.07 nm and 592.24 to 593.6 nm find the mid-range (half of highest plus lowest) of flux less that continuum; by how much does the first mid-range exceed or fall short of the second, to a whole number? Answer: 2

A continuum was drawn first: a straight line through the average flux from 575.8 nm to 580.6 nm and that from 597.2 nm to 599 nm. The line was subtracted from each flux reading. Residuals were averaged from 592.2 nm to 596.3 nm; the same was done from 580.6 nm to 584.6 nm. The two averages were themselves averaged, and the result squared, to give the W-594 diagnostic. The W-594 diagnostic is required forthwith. 0.4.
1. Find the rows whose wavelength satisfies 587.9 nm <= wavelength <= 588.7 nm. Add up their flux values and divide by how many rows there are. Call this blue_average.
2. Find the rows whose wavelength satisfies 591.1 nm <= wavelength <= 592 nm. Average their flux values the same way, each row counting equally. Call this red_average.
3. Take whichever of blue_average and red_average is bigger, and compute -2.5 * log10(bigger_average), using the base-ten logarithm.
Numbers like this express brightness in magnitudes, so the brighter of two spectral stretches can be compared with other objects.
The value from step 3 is -3.36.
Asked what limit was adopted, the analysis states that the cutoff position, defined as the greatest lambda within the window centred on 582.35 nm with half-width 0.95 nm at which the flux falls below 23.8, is 583.171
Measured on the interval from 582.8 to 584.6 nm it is 584.246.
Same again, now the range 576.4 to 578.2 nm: 578.090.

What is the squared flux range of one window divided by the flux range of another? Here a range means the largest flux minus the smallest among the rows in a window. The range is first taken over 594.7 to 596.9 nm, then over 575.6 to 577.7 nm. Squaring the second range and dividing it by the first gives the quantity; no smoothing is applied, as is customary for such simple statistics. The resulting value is 12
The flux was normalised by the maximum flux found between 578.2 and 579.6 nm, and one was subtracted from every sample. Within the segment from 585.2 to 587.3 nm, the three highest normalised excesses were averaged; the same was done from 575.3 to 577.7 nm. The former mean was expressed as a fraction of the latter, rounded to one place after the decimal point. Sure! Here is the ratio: 1.2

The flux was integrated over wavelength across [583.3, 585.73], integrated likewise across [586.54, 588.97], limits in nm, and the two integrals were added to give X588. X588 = 110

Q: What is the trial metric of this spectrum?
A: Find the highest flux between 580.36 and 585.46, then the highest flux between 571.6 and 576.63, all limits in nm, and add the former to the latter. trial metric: 53.8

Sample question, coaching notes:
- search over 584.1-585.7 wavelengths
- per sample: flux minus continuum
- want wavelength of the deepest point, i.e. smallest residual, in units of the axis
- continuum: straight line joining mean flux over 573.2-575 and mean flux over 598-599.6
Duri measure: 585.054 nm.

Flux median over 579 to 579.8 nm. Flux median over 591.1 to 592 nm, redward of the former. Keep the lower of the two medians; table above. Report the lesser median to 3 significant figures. 22.9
